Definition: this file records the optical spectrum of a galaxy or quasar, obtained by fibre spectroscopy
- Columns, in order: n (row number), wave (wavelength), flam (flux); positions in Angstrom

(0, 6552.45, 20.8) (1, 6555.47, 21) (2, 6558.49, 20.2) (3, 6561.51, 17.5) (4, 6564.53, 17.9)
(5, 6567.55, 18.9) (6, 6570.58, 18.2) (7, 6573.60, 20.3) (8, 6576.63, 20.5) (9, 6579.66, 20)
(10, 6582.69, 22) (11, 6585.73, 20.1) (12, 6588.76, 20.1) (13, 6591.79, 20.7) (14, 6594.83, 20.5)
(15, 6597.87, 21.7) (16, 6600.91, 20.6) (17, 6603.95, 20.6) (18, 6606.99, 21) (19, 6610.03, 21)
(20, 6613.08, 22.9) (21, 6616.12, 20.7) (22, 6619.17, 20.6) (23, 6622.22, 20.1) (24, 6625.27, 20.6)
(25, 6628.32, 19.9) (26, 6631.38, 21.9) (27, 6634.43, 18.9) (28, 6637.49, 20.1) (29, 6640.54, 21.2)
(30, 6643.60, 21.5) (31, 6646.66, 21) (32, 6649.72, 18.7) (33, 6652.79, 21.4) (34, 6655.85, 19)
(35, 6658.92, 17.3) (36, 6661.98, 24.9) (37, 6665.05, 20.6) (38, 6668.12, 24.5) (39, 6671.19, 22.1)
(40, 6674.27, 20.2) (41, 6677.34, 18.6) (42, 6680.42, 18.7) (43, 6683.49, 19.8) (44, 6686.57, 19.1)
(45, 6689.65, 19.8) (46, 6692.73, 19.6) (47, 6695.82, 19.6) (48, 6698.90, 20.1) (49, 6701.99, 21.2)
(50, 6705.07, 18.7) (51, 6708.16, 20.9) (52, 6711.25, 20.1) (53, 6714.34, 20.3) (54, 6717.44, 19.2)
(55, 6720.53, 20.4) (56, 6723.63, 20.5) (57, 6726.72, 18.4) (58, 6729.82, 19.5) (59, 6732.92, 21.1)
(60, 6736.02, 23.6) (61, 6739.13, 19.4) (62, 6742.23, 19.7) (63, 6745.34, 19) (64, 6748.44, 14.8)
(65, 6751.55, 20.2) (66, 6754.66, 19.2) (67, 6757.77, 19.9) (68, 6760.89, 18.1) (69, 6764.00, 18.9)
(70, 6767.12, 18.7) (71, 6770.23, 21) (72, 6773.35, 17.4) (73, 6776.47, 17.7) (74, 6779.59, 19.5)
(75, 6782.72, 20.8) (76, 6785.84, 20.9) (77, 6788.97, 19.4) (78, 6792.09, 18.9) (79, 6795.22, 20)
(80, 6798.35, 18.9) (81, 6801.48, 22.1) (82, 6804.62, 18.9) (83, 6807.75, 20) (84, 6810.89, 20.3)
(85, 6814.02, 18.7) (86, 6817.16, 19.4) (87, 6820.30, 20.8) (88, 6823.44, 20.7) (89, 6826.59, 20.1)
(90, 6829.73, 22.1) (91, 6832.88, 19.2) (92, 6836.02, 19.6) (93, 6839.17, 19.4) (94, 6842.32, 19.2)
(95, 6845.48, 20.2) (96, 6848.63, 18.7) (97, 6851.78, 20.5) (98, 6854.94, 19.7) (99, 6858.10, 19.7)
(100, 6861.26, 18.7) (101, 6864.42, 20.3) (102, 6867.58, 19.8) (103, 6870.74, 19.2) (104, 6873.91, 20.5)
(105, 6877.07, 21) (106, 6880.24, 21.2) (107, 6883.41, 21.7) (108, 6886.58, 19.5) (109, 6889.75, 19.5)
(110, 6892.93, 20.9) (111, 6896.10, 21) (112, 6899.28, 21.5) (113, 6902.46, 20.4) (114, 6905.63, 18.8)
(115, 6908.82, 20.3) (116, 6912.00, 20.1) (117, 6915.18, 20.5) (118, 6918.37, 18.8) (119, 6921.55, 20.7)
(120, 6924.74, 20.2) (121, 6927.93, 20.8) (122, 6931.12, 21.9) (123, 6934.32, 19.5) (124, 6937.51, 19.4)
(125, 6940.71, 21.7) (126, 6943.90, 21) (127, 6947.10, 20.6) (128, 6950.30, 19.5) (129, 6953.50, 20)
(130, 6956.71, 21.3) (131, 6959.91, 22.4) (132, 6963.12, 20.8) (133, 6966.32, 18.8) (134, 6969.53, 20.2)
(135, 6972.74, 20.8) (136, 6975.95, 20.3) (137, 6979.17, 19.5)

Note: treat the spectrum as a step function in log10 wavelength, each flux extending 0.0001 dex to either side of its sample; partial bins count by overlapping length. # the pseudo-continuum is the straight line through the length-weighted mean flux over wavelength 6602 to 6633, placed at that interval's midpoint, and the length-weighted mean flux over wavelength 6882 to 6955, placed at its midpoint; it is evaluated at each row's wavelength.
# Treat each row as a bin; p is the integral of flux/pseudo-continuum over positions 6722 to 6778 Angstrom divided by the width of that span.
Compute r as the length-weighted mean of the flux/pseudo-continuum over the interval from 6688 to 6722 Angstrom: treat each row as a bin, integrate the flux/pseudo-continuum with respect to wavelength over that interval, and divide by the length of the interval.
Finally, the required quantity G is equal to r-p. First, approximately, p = 0.933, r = 0.96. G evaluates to 0.03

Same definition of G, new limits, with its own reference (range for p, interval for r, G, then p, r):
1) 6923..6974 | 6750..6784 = -0.08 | 1.012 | 0.93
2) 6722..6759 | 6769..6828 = 0.01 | 0.948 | 0.96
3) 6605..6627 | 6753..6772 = -0.07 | 1.002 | 0.93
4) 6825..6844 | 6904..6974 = 0.03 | 0.971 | 1.00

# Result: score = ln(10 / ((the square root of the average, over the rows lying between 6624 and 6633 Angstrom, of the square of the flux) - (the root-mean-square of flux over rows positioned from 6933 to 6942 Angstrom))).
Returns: 2.8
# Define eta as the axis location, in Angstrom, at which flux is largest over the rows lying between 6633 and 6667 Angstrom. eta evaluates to 6661.98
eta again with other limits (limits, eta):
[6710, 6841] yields 6736.02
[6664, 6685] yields 6668.12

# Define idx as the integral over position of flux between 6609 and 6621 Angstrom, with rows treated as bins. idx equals 255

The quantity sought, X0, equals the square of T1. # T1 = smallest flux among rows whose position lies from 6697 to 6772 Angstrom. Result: 219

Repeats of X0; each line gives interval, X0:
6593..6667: 299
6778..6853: 350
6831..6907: 350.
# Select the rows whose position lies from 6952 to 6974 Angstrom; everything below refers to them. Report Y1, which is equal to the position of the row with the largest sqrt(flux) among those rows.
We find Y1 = 6959.91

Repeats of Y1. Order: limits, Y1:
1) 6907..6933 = 6931.12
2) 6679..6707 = 6701.99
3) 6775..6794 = 6785.84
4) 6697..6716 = 6701.99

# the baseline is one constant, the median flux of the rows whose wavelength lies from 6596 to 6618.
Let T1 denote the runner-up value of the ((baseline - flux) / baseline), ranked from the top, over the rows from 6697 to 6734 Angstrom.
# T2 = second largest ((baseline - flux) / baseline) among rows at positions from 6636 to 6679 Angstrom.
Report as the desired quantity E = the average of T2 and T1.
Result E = 0.112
